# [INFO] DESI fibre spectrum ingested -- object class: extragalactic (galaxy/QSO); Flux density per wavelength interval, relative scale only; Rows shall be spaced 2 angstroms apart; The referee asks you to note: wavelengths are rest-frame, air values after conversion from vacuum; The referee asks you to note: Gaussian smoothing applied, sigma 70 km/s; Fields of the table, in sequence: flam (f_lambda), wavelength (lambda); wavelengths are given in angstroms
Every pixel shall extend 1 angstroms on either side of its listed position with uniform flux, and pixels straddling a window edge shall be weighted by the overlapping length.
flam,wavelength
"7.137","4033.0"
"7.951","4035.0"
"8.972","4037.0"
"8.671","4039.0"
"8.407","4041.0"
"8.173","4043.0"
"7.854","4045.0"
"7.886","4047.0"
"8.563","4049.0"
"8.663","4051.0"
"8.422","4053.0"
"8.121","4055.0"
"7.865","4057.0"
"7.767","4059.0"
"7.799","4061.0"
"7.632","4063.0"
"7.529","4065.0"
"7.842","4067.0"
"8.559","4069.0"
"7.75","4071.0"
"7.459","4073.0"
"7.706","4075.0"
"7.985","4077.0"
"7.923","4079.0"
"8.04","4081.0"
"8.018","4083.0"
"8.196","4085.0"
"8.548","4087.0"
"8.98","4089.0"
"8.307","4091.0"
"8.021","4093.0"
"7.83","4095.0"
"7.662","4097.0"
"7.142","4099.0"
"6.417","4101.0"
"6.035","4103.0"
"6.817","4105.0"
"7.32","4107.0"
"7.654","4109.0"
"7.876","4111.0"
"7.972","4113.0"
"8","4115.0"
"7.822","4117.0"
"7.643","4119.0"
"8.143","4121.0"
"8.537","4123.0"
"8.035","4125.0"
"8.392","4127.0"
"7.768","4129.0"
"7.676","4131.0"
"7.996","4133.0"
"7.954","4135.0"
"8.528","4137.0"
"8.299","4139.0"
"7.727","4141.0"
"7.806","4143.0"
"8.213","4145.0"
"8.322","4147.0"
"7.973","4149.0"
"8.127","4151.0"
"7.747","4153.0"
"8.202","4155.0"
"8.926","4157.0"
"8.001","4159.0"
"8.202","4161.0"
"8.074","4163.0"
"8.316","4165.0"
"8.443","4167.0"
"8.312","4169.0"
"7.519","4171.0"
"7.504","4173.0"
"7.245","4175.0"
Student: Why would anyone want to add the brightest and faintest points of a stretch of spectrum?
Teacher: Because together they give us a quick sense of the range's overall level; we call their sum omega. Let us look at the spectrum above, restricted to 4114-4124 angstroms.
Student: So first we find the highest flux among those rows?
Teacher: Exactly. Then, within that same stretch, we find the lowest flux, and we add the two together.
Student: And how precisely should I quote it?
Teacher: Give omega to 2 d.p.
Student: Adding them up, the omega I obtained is 16.18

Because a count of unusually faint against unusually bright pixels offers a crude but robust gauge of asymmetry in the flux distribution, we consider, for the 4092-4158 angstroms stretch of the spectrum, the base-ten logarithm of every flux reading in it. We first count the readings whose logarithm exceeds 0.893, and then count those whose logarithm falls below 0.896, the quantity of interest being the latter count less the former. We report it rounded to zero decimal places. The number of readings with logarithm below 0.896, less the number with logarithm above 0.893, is -5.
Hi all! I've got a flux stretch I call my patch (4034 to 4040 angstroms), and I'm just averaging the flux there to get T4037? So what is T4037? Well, 8.53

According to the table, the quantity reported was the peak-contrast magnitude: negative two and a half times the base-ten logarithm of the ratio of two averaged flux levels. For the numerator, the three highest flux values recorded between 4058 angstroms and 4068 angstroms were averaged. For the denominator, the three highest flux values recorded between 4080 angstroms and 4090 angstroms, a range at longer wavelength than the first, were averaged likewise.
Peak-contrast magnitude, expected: 0.10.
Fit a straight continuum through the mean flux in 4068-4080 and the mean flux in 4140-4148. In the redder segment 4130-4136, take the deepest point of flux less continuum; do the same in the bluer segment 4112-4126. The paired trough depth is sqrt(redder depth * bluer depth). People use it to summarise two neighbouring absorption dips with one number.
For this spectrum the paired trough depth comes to 0.32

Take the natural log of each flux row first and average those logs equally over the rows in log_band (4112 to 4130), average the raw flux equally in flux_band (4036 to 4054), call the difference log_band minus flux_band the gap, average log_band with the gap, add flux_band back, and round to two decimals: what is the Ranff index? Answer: 6.28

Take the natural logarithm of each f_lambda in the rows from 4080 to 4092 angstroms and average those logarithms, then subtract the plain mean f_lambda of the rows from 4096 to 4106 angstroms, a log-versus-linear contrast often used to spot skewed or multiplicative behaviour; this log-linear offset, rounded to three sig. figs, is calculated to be -4.69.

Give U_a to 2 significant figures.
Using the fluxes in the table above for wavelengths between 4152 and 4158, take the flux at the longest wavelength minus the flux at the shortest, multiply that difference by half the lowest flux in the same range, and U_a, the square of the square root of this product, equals 4.6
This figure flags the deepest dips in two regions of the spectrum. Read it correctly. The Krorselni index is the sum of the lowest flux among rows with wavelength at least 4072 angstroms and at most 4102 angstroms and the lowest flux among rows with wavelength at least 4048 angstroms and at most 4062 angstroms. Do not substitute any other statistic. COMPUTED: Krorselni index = 14.2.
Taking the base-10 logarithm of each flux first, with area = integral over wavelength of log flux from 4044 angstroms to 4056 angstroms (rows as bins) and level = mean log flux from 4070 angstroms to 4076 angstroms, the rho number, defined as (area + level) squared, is 141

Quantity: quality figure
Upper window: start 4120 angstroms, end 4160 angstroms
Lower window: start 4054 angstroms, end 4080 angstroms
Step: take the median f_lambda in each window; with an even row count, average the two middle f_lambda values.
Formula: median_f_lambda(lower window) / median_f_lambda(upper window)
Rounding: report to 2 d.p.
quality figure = 0.97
